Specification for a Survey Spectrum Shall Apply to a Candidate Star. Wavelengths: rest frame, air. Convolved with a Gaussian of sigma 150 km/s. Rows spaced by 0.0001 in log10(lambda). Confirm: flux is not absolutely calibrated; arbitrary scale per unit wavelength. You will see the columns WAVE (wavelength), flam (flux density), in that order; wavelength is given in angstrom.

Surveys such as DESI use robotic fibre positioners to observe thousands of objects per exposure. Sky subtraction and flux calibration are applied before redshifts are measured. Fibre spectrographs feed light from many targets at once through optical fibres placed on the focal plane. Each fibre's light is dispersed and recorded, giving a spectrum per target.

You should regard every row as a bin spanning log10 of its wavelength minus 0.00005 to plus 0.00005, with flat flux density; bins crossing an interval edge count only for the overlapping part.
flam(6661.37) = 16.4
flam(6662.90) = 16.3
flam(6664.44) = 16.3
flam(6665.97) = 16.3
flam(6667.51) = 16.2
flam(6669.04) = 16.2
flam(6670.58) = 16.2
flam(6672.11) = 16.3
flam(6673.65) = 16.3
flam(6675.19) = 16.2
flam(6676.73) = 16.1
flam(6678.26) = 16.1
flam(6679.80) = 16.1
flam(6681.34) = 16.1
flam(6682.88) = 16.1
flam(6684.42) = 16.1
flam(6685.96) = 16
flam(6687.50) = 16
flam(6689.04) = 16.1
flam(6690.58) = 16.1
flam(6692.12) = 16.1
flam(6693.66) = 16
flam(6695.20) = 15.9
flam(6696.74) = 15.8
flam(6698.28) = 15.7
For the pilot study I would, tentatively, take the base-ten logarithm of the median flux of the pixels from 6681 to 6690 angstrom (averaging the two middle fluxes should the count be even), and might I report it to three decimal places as 1.207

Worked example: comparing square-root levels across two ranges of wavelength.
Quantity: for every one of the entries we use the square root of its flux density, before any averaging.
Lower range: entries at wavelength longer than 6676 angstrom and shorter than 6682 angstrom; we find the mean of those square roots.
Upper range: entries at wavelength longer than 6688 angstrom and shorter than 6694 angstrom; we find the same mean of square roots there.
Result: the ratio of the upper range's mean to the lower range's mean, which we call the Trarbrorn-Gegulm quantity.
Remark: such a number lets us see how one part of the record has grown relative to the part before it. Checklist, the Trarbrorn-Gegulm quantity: 0.999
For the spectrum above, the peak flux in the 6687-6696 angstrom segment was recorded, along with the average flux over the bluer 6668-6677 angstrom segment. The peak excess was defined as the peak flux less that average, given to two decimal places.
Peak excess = -0.12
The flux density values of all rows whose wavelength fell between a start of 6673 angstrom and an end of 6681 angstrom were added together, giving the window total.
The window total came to 81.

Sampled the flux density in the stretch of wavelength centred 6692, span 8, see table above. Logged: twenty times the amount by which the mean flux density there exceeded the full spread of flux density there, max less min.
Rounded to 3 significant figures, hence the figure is 317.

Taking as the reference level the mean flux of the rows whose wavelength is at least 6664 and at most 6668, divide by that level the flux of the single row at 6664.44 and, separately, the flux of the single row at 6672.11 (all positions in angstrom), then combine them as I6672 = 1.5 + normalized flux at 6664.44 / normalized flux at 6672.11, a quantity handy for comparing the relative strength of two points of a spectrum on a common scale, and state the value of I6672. 2.500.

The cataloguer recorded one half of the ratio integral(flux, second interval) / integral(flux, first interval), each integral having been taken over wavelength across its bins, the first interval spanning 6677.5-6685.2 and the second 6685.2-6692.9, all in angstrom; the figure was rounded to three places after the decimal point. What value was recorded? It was 0.499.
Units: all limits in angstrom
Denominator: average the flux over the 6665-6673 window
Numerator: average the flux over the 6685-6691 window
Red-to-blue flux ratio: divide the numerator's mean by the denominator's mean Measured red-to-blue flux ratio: 0.988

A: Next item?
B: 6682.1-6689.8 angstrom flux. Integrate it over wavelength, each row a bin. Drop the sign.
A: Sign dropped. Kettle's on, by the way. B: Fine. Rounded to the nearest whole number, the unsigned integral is 124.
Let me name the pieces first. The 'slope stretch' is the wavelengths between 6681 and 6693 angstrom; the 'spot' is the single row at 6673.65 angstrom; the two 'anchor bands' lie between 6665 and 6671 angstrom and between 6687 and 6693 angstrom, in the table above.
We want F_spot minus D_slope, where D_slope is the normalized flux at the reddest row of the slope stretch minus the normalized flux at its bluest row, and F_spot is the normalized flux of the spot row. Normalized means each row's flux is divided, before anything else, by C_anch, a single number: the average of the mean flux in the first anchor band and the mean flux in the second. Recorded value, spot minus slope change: 1.01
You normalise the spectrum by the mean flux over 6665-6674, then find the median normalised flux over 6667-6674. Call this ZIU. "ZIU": 1.00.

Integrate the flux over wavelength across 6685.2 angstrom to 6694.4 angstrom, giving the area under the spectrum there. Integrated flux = 148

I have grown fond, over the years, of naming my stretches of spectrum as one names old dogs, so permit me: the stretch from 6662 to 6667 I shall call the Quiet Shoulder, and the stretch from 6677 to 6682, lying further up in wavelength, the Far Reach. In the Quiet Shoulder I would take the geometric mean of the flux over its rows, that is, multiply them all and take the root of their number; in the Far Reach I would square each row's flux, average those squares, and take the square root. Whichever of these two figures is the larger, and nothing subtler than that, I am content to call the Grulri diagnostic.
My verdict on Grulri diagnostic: 16.3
